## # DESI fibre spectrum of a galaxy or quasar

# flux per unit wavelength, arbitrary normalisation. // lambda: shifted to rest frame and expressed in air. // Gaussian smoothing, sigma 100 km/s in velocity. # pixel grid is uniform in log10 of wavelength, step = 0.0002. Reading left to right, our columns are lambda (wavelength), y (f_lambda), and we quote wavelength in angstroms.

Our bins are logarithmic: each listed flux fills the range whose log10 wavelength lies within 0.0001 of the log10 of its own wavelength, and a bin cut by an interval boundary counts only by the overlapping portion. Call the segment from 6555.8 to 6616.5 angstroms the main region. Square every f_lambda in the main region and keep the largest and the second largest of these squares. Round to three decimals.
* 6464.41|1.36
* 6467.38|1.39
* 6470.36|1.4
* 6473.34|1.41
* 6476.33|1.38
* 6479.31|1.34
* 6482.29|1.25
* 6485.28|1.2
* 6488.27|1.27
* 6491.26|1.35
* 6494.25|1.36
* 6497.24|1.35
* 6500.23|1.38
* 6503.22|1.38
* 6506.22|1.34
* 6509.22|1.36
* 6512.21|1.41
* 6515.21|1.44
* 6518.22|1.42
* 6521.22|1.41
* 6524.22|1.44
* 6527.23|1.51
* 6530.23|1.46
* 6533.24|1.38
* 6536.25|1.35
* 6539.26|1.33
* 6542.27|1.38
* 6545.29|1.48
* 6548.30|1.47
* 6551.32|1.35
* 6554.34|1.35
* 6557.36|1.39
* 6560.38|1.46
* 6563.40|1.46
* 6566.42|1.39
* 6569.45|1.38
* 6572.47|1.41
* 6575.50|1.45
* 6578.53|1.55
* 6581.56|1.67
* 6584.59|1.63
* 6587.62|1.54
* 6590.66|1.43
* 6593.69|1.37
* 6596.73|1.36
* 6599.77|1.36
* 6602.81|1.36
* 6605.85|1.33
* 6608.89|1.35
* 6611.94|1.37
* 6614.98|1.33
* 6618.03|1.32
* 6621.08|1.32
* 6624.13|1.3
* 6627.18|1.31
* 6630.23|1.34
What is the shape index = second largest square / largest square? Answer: 0.953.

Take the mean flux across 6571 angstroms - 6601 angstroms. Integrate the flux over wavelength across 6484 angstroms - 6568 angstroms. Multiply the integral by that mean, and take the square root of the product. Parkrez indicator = 13.1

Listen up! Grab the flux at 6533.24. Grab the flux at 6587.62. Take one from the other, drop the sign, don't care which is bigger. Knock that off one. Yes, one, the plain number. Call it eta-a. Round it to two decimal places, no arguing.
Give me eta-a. 0.84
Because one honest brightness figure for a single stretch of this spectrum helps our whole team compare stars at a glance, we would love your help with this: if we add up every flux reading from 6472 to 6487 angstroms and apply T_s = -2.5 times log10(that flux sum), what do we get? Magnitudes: -2.05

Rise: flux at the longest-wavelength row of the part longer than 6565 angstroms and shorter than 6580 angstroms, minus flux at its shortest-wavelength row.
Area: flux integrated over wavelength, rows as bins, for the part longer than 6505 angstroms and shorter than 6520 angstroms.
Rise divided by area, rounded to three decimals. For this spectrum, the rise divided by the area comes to 0.008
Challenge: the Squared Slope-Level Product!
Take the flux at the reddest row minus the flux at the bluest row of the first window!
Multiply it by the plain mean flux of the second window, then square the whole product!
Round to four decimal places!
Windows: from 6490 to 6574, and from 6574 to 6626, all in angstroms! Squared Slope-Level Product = 0.0072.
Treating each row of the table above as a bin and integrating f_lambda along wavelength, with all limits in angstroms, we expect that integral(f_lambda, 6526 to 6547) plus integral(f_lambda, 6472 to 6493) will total 57.2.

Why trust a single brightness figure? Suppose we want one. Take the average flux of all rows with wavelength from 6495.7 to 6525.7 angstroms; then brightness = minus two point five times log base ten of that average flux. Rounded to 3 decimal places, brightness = -0.360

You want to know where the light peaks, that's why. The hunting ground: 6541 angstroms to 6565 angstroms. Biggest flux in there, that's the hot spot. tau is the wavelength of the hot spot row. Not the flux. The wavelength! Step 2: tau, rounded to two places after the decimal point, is 6545.29 angstroms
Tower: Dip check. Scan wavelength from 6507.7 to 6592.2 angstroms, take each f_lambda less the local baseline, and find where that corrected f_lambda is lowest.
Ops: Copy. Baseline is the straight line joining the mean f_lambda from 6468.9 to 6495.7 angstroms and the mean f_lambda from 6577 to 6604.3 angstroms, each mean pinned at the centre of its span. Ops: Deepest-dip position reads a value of 6554.34 angstroms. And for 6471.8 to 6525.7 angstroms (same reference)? 6485.28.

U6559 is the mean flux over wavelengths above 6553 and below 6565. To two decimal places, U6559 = 1.42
